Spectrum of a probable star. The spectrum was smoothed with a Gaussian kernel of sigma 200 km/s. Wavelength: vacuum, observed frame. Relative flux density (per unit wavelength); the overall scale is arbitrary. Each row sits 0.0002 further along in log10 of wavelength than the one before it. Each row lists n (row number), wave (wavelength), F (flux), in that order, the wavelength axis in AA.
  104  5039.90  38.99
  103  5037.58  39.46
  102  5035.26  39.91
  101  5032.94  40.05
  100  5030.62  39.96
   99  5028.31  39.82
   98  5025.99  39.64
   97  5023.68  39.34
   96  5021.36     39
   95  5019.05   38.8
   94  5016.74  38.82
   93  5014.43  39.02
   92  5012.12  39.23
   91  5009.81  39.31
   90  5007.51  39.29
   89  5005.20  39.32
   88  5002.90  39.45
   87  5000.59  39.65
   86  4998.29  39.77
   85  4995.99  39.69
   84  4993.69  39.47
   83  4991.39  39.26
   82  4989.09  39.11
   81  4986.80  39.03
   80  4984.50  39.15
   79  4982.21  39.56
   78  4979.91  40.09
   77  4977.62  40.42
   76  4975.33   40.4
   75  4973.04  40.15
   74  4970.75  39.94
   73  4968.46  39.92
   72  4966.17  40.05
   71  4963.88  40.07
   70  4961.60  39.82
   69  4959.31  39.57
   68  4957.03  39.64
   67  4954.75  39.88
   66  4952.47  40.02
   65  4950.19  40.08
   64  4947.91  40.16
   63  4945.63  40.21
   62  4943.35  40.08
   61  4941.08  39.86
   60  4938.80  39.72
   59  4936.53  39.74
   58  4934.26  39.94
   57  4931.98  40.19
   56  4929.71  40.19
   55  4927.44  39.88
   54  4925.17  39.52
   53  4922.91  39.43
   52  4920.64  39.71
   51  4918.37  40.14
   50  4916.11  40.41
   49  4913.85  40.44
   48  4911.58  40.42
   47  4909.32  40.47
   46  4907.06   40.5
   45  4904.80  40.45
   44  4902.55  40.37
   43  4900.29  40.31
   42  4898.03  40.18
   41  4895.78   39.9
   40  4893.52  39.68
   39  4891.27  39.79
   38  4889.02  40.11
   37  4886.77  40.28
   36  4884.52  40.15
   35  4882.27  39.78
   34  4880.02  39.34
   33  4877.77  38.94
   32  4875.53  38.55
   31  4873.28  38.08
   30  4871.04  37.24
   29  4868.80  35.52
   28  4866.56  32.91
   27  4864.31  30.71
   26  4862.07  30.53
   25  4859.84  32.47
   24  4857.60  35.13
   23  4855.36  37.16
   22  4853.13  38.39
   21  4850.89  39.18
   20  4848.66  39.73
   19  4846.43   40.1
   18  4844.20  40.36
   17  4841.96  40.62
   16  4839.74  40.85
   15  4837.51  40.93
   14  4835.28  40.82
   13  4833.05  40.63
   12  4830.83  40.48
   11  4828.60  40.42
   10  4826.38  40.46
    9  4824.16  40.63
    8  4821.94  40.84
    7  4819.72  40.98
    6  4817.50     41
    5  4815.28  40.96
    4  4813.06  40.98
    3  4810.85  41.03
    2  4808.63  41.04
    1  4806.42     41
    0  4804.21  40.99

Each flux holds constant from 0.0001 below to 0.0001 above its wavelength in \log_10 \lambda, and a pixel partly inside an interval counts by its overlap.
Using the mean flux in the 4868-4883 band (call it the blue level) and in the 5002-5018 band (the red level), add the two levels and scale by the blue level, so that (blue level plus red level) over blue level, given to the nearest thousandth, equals 2.026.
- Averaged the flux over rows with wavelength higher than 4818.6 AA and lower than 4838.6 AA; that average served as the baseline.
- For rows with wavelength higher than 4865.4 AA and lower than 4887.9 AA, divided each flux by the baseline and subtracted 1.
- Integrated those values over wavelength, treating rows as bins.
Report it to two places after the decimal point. -1.44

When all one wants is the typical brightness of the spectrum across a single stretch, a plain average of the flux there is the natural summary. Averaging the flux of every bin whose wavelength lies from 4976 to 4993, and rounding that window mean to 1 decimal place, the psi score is 39.5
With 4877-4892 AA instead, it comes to 39.8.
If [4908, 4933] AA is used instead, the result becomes 40.1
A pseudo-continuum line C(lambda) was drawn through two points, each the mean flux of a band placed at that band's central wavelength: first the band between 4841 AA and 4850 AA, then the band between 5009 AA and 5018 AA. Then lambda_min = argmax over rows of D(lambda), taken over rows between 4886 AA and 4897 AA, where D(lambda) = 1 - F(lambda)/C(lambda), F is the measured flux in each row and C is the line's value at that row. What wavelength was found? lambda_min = 4893.52 AA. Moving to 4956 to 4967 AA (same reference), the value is 4959.31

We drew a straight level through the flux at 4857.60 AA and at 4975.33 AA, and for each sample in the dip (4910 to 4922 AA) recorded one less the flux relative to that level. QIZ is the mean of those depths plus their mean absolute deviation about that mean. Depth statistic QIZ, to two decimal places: -0.06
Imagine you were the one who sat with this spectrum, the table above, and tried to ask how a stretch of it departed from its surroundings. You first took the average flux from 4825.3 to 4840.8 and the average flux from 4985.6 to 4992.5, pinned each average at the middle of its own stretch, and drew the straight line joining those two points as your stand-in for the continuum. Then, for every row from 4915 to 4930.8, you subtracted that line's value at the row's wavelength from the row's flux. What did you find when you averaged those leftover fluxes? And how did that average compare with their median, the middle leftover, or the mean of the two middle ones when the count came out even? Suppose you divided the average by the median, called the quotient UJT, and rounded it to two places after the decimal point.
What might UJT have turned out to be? 0.81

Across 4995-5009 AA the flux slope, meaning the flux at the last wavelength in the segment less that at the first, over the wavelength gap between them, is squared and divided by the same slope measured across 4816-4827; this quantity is -0.020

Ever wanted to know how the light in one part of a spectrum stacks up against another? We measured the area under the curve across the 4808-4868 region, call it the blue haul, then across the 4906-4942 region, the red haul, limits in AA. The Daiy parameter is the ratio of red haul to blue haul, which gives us 0.62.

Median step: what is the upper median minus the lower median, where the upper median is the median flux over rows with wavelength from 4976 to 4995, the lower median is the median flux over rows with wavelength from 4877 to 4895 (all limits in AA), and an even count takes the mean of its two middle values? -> -0.42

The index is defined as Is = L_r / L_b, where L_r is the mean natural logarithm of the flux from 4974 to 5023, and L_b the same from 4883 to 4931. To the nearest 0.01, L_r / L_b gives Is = 1.00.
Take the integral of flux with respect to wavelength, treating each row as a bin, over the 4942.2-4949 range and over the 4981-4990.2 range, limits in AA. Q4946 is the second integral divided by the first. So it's 1.3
